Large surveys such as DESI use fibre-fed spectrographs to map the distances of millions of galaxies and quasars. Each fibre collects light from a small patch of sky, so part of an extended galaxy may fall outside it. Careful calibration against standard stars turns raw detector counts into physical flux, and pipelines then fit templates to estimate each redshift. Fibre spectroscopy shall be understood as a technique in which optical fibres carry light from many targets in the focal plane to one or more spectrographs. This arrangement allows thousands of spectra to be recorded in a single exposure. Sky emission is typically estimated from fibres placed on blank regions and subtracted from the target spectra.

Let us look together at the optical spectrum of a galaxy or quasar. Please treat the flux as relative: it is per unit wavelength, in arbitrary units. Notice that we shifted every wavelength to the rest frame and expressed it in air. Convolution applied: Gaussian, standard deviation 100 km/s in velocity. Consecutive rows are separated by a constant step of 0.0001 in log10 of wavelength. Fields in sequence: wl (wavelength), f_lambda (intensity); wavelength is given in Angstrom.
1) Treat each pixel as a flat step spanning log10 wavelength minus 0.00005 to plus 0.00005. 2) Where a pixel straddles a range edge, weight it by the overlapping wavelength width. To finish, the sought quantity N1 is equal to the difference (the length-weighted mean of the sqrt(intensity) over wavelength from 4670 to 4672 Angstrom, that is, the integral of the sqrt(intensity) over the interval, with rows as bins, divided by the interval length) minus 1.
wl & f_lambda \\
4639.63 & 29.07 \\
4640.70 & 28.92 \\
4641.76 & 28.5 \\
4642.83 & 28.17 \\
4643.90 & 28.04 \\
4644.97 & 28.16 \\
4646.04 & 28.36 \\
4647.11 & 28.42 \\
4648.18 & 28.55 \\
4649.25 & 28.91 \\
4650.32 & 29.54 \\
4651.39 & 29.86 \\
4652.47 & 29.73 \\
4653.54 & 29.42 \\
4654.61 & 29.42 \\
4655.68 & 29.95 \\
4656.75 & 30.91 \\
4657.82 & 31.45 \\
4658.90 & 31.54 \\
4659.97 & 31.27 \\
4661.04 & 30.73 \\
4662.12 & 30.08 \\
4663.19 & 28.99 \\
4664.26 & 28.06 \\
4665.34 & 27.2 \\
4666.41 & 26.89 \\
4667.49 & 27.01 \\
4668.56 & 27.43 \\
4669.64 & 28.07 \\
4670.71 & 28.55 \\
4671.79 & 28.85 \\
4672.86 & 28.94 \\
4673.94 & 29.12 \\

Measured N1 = 4.35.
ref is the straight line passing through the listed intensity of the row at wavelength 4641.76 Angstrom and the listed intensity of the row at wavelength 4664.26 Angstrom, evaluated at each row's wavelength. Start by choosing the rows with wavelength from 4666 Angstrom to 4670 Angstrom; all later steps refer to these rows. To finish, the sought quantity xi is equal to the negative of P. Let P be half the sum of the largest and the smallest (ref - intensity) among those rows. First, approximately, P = 0.5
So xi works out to -0.5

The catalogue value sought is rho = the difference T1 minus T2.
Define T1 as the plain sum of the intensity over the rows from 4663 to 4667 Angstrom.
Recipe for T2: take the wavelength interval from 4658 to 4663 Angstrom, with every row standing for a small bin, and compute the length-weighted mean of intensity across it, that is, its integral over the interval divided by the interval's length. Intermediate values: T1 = 111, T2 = 30.8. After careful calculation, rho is 80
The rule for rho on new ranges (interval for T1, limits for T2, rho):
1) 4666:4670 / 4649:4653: 80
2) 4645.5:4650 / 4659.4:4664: 84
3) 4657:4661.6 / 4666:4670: 98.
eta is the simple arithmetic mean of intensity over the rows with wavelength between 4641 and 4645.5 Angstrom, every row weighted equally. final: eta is 28.2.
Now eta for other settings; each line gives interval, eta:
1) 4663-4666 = 28.1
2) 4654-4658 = 30.4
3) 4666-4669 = 27.1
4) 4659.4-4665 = 29.8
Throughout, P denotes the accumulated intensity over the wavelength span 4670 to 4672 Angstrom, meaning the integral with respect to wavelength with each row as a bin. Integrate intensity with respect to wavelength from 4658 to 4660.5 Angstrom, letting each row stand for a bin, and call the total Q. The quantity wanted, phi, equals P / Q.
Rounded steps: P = 57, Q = 78.4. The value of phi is 0.73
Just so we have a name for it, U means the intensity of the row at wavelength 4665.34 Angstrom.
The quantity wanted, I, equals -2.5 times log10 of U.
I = -3.59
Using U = 27.2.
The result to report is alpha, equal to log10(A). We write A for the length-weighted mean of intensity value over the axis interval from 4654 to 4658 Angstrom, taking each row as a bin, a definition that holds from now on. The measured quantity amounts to 1.483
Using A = 30.38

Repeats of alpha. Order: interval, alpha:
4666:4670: 1.436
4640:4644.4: 1.454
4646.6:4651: 1.461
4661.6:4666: 1.456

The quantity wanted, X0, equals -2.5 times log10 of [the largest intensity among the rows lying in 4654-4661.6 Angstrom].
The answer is -3.747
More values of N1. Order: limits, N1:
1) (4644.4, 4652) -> 4.36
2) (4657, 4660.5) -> 4.60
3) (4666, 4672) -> 4.26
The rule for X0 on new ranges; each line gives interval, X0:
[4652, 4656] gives -3.691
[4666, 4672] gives -3.650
